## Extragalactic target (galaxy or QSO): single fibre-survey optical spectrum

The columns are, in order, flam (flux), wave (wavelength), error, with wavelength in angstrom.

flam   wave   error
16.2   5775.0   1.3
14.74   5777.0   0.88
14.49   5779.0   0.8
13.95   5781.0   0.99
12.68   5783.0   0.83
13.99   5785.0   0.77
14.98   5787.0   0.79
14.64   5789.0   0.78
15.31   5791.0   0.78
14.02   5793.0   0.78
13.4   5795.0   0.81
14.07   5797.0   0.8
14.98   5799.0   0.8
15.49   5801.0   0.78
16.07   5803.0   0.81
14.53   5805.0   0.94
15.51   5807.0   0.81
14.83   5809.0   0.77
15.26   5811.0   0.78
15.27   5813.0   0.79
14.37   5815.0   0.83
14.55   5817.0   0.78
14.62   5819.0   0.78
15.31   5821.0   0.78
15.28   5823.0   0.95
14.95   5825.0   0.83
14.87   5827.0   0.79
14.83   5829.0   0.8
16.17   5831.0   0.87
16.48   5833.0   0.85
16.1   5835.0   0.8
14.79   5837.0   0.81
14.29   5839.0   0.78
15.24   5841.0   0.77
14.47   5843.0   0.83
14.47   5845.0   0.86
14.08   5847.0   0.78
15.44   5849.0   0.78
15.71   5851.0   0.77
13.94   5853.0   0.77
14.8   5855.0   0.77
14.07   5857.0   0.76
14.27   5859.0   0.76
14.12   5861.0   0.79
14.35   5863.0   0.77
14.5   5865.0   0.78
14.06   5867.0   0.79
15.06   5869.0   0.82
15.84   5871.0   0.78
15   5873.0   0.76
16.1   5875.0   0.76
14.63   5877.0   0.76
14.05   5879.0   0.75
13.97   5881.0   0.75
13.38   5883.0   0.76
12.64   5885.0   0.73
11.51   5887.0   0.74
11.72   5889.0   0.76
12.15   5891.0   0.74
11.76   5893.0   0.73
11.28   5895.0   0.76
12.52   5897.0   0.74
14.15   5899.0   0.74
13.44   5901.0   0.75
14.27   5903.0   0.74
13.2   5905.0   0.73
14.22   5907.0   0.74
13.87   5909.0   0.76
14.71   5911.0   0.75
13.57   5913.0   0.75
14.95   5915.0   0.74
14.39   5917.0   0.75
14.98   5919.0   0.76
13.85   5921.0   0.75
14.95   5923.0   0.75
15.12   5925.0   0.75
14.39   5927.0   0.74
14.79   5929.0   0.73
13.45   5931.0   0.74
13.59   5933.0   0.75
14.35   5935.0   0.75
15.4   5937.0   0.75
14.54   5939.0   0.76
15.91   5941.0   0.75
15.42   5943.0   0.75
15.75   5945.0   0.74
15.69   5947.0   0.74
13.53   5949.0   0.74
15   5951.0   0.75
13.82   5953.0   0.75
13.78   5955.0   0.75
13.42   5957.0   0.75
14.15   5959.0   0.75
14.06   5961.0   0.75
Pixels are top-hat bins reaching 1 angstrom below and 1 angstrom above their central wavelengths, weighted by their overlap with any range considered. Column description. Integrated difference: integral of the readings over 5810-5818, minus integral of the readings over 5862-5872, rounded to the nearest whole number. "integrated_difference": -29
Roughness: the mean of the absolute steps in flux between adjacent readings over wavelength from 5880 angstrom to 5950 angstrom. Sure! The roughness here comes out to 0.81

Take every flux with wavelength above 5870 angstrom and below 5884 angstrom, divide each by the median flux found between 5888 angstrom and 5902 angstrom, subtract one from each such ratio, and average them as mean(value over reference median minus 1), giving 0.211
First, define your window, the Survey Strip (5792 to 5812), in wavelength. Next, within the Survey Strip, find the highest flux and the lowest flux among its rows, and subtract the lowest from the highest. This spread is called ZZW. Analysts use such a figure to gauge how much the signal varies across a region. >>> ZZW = 2.7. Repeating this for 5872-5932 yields 4.8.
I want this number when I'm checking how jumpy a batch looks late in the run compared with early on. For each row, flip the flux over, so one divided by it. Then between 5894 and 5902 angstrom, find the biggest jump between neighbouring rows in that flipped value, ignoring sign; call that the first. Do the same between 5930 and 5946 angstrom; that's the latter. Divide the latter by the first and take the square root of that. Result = 0.80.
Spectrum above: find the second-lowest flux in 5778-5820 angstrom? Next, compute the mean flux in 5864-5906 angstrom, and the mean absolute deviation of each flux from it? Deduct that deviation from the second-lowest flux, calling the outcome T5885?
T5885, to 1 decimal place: 12.2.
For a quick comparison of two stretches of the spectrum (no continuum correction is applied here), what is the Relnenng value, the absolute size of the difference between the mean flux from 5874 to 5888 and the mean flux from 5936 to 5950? 1.4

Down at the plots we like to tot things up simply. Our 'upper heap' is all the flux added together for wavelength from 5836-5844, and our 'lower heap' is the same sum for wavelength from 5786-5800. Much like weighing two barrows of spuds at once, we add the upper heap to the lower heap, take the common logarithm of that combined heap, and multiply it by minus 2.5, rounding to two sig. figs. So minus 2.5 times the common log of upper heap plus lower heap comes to -5.5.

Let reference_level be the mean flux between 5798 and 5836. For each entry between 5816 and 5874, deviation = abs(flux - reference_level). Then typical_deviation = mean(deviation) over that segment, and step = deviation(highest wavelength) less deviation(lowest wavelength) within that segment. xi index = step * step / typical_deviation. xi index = 0.31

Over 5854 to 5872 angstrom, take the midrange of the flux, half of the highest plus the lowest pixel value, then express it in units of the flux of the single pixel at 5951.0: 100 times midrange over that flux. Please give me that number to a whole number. 100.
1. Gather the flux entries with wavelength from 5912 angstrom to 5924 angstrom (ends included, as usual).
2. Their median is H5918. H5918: 14.7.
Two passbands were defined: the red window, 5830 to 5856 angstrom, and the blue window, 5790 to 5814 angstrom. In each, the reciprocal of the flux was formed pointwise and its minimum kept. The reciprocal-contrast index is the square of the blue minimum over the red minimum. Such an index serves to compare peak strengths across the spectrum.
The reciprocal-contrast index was 1.05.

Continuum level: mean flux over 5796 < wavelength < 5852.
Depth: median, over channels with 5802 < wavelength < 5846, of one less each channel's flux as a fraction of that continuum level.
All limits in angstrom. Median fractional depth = 0.01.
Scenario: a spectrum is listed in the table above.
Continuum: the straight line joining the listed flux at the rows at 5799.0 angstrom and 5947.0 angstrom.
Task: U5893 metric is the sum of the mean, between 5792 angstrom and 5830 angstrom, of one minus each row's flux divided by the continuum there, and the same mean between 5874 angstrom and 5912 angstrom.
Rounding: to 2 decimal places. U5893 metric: 0.15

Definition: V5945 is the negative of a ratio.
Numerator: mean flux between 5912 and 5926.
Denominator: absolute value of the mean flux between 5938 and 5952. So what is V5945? -0.96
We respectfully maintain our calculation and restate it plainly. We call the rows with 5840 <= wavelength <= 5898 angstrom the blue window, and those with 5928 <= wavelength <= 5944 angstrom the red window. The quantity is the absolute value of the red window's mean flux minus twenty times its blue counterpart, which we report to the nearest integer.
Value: 265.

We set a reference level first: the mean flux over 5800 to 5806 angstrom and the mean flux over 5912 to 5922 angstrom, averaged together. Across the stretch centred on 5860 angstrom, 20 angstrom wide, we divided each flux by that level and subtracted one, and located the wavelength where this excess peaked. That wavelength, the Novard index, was 5851.0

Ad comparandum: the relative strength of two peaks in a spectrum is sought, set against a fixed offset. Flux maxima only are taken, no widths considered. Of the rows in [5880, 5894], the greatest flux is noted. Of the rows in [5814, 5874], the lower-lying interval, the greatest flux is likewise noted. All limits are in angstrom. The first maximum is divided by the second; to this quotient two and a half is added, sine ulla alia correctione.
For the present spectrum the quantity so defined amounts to 3.35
